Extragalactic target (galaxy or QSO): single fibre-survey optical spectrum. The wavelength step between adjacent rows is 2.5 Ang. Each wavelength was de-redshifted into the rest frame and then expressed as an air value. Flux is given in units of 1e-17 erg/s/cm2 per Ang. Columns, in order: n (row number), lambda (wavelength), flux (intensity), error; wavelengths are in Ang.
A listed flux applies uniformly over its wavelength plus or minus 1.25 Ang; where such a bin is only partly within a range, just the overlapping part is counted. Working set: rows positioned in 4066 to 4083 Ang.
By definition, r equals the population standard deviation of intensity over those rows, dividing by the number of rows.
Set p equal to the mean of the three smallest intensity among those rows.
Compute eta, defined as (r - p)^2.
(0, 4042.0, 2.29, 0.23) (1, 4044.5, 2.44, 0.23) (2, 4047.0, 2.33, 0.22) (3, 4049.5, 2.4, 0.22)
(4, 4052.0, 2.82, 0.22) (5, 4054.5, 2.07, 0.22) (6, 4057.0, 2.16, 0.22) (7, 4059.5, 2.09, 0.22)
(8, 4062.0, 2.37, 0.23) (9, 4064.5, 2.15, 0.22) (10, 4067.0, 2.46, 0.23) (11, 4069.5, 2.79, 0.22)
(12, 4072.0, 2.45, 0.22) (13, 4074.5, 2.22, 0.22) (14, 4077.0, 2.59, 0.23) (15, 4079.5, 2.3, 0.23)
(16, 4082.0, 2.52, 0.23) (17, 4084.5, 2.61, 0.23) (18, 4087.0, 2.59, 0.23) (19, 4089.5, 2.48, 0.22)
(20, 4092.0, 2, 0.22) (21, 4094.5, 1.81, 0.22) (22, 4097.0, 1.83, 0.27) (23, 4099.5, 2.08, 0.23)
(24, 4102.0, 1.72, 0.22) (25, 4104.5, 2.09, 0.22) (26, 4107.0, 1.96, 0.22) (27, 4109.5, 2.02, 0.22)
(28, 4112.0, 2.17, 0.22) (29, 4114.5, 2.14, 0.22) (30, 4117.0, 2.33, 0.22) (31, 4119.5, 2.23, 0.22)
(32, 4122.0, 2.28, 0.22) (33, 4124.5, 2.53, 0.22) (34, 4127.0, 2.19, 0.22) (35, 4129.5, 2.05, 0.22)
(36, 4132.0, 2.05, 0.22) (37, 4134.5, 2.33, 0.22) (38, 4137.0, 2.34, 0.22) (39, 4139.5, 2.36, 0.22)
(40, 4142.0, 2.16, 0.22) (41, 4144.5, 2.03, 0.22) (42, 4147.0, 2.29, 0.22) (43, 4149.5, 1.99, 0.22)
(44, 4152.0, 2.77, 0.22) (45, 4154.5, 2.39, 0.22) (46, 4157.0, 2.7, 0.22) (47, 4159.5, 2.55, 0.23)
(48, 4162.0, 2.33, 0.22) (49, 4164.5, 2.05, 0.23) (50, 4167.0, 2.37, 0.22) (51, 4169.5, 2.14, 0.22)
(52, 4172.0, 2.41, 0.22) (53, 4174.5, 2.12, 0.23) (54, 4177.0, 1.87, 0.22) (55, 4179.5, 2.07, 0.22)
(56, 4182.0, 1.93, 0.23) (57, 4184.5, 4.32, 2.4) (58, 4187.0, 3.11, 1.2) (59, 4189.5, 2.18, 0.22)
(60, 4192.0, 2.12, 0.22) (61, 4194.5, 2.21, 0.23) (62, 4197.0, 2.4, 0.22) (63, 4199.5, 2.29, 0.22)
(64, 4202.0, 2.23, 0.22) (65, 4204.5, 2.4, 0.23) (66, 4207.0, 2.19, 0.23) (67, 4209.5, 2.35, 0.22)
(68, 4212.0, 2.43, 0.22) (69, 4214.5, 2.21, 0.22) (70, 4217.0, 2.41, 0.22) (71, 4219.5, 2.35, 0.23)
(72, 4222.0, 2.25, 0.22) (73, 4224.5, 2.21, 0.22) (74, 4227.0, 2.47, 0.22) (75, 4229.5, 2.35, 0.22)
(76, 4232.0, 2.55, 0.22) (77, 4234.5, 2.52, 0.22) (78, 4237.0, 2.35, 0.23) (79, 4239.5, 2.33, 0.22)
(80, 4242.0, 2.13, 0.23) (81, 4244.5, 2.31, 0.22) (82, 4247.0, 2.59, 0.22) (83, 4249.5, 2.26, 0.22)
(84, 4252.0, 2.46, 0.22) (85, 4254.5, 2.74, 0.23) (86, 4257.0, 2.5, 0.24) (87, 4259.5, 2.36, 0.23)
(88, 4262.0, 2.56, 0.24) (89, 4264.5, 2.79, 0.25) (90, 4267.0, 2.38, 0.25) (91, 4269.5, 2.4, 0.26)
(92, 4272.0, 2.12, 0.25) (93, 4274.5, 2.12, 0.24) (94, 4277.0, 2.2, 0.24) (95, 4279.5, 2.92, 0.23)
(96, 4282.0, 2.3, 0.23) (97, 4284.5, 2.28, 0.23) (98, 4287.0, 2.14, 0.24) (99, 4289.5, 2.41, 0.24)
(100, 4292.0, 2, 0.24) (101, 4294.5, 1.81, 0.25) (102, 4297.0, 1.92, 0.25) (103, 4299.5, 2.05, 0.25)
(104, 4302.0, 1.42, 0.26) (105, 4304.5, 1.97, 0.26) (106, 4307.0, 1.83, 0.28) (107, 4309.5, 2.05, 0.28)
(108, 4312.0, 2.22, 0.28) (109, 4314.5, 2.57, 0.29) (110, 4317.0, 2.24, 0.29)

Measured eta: 4.62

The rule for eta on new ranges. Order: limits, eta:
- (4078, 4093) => 4.19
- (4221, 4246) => 4.28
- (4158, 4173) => 4.02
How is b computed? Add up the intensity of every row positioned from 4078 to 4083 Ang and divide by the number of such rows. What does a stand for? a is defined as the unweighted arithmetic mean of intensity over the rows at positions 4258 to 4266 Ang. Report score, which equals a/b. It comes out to 1.07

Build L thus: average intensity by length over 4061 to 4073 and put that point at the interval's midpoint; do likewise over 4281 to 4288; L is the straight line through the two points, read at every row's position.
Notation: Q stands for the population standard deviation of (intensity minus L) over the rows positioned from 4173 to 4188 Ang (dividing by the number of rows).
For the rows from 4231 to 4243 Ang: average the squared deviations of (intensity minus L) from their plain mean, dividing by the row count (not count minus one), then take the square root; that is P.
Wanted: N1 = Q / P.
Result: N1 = 6.0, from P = 0.15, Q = 0.89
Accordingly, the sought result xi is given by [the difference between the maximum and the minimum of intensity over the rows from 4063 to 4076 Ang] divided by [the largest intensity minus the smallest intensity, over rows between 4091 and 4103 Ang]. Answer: 1.8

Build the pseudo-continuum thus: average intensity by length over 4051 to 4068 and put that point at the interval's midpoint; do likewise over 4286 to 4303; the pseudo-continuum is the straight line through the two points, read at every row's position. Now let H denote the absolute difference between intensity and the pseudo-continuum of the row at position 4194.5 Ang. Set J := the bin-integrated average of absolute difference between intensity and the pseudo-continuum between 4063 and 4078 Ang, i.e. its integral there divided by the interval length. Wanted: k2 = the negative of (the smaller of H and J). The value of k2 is -0.10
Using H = 0.1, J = 0.22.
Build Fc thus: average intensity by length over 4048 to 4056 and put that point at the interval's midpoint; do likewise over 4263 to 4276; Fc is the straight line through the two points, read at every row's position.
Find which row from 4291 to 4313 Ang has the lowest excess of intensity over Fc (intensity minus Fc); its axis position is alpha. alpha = 4302.0 Ang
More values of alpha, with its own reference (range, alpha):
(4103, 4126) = 4107.0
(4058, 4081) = 4059.5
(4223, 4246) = 4242.0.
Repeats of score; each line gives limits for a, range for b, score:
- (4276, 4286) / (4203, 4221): 1.04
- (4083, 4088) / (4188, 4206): 1.15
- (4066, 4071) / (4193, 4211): 1.14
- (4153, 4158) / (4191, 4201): 1.13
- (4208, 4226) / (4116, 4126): 0.99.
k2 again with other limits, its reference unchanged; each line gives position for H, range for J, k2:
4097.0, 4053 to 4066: -0.16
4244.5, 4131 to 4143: -0.13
